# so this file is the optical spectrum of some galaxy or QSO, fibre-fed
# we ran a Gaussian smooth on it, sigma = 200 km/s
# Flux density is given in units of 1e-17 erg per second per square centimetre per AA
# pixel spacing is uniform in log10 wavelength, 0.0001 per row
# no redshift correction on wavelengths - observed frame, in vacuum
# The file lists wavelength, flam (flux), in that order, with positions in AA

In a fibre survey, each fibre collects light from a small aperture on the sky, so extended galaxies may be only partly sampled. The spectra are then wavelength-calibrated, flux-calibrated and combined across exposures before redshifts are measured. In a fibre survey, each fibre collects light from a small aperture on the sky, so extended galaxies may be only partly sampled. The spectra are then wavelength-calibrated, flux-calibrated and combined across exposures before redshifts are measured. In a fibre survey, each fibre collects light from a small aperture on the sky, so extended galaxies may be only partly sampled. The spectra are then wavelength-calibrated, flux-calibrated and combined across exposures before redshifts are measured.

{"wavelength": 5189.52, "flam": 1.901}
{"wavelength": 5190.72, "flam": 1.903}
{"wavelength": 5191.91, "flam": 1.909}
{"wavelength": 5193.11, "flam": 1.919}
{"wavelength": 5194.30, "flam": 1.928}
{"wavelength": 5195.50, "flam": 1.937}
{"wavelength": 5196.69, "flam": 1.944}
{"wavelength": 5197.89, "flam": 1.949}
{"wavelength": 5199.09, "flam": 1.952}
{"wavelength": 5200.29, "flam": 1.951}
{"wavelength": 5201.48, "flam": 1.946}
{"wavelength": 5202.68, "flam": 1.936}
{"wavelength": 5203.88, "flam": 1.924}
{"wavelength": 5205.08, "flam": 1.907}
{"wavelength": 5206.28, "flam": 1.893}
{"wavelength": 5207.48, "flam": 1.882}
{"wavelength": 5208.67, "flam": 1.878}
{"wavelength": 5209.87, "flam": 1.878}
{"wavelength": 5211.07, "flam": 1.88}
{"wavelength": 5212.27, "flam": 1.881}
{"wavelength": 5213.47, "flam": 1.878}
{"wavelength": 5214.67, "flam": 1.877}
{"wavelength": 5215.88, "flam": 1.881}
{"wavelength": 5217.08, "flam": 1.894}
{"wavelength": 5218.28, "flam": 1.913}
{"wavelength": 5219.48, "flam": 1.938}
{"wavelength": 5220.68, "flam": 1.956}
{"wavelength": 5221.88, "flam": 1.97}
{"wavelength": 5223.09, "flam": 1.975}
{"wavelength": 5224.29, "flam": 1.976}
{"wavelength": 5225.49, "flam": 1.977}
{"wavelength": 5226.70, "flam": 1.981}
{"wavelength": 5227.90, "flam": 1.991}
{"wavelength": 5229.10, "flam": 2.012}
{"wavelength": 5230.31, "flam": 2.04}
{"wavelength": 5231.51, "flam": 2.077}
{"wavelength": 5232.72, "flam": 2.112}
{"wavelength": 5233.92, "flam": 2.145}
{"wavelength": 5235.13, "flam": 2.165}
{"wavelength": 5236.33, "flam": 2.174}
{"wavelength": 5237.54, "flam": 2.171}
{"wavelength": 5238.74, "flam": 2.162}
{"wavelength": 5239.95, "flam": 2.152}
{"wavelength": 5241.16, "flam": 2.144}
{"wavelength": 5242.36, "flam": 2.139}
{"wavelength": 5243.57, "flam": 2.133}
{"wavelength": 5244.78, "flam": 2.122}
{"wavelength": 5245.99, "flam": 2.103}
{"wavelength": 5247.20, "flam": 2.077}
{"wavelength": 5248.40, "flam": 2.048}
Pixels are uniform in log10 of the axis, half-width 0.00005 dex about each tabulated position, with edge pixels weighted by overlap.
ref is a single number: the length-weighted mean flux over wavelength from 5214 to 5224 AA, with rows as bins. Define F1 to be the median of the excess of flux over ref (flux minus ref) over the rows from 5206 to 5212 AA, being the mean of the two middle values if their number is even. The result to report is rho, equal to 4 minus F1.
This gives 4.05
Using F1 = -0.05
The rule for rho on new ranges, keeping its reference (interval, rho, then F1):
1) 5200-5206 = 3.99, 0.01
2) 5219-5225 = 3.96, 0.04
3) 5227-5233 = 3.89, 0.11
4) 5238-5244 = 3.78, 0.22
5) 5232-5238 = 3.76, 0.24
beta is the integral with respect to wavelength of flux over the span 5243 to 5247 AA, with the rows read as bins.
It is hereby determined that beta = 8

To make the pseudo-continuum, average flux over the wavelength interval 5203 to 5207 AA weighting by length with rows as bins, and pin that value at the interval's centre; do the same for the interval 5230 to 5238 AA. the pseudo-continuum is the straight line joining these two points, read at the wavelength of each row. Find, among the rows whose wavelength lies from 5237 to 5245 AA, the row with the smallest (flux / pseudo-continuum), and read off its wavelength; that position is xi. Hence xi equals 5244.78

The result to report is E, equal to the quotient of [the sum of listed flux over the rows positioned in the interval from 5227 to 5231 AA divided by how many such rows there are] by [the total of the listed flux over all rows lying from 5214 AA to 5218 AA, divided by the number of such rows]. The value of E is 1.07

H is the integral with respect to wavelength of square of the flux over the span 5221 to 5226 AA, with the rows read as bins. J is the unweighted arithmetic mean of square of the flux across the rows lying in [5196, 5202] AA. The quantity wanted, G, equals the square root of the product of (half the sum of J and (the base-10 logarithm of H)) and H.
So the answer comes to 7.0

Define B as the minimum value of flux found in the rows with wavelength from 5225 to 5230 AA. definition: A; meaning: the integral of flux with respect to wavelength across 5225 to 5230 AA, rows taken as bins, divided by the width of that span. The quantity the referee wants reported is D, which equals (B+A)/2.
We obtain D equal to 1.98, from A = 1.99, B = 1.977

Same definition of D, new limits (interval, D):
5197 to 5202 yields 1.95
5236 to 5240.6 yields 2.16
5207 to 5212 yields 1.88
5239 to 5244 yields 2.14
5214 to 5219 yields 1.88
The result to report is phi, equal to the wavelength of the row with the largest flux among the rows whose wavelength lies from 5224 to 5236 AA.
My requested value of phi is 5235.13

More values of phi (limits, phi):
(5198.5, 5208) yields 5199.09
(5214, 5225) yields 5224.29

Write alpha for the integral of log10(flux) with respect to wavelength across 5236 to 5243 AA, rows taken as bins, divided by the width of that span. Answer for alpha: 0.334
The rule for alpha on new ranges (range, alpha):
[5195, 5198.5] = 0.289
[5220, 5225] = 0.294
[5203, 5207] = 0.280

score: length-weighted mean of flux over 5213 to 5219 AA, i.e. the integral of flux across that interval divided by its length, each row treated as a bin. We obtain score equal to 1.89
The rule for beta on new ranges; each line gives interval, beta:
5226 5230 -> 8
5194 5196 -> 4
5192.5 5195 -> 5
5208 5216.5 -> 16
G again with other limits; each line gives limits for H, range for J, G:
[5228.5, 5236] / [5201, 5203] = 9.3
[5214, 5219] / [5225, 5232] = 6.9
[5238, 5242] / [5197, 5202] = 6.9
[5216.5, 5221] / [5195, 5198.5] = 6.5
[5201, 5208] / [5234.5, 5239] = 8.8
